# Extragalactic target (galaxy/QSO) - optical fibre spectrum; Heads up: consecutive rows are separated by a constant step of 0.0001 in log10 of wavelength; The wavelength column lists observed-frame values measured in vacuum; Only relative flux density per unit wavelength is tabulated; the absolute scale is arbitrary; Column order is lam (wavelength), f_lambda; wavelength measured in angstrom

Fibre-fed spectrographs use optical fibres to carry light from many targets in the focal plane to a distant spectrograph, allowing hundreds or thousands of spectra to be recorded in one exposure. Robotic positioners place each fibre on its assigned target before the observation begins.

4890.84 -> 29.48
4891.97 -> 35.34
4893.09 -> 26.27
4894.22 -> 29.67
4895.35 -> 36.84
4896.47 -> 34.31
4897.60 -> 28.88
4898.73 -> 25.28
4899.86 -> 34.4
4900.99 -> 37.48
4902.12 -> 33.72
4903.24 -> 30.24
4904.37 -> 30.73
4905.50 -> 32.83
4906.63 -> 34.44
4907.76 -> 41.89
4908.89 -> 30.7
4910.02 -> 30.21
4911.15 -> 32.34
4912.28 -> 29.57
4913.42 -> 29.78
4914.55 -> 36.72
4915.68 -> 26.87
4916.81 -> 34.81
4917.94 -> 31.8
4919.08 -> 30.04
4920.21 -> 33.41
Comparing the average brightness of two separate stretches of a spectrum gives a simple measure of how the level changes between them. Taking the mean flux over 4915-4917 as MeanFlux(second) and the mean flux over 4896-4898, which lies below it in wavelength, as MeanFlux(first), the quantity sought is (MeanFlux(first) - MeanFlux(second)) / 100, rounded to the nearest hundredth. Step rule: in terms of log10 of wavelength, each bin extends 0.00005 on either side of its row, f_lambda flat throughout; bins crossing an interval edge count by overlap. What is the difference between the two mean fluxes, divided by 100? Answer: 0.01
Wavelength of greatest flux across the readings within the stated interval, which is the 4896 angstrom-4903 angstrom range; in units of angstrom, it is 4900.99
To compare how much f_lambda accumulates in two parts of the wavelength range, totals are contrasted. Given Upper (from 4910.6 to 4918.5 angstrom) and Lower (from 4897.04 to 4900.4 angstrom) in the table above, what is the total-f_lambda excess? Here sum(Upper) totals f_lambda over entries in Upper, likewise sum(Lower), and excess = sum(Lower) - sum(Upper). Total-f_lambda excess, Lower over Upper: -133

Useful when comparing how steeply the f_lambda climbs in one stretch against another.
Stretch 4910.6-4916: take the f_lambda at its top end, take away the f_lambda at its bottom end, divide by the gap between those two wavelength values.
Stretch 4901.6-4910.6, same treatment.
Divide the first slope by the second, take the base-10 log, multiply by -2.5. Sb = -1.1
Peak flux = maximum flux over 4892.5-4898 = 36.84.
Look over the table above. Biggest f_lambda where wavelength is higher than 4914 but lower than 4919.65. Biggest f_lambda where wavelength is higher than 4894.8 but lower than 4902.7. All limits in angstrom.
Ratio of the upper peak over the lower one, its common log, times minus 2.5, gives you 0.0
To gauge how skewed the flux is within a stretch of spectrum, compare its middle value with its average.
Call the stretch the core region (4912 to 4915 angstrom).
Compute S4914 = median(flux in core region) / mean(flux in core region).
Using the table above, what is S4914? 0.93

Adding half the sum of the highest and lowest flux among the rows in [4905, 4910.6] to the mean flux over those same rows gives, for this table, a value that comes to 70.1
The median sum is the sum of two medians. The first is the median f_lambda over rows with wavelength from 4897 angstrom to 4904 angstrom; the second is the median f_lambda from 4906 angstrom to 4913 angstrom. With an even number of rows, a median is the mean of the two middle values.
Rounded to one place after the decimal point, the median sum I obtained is 63.5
